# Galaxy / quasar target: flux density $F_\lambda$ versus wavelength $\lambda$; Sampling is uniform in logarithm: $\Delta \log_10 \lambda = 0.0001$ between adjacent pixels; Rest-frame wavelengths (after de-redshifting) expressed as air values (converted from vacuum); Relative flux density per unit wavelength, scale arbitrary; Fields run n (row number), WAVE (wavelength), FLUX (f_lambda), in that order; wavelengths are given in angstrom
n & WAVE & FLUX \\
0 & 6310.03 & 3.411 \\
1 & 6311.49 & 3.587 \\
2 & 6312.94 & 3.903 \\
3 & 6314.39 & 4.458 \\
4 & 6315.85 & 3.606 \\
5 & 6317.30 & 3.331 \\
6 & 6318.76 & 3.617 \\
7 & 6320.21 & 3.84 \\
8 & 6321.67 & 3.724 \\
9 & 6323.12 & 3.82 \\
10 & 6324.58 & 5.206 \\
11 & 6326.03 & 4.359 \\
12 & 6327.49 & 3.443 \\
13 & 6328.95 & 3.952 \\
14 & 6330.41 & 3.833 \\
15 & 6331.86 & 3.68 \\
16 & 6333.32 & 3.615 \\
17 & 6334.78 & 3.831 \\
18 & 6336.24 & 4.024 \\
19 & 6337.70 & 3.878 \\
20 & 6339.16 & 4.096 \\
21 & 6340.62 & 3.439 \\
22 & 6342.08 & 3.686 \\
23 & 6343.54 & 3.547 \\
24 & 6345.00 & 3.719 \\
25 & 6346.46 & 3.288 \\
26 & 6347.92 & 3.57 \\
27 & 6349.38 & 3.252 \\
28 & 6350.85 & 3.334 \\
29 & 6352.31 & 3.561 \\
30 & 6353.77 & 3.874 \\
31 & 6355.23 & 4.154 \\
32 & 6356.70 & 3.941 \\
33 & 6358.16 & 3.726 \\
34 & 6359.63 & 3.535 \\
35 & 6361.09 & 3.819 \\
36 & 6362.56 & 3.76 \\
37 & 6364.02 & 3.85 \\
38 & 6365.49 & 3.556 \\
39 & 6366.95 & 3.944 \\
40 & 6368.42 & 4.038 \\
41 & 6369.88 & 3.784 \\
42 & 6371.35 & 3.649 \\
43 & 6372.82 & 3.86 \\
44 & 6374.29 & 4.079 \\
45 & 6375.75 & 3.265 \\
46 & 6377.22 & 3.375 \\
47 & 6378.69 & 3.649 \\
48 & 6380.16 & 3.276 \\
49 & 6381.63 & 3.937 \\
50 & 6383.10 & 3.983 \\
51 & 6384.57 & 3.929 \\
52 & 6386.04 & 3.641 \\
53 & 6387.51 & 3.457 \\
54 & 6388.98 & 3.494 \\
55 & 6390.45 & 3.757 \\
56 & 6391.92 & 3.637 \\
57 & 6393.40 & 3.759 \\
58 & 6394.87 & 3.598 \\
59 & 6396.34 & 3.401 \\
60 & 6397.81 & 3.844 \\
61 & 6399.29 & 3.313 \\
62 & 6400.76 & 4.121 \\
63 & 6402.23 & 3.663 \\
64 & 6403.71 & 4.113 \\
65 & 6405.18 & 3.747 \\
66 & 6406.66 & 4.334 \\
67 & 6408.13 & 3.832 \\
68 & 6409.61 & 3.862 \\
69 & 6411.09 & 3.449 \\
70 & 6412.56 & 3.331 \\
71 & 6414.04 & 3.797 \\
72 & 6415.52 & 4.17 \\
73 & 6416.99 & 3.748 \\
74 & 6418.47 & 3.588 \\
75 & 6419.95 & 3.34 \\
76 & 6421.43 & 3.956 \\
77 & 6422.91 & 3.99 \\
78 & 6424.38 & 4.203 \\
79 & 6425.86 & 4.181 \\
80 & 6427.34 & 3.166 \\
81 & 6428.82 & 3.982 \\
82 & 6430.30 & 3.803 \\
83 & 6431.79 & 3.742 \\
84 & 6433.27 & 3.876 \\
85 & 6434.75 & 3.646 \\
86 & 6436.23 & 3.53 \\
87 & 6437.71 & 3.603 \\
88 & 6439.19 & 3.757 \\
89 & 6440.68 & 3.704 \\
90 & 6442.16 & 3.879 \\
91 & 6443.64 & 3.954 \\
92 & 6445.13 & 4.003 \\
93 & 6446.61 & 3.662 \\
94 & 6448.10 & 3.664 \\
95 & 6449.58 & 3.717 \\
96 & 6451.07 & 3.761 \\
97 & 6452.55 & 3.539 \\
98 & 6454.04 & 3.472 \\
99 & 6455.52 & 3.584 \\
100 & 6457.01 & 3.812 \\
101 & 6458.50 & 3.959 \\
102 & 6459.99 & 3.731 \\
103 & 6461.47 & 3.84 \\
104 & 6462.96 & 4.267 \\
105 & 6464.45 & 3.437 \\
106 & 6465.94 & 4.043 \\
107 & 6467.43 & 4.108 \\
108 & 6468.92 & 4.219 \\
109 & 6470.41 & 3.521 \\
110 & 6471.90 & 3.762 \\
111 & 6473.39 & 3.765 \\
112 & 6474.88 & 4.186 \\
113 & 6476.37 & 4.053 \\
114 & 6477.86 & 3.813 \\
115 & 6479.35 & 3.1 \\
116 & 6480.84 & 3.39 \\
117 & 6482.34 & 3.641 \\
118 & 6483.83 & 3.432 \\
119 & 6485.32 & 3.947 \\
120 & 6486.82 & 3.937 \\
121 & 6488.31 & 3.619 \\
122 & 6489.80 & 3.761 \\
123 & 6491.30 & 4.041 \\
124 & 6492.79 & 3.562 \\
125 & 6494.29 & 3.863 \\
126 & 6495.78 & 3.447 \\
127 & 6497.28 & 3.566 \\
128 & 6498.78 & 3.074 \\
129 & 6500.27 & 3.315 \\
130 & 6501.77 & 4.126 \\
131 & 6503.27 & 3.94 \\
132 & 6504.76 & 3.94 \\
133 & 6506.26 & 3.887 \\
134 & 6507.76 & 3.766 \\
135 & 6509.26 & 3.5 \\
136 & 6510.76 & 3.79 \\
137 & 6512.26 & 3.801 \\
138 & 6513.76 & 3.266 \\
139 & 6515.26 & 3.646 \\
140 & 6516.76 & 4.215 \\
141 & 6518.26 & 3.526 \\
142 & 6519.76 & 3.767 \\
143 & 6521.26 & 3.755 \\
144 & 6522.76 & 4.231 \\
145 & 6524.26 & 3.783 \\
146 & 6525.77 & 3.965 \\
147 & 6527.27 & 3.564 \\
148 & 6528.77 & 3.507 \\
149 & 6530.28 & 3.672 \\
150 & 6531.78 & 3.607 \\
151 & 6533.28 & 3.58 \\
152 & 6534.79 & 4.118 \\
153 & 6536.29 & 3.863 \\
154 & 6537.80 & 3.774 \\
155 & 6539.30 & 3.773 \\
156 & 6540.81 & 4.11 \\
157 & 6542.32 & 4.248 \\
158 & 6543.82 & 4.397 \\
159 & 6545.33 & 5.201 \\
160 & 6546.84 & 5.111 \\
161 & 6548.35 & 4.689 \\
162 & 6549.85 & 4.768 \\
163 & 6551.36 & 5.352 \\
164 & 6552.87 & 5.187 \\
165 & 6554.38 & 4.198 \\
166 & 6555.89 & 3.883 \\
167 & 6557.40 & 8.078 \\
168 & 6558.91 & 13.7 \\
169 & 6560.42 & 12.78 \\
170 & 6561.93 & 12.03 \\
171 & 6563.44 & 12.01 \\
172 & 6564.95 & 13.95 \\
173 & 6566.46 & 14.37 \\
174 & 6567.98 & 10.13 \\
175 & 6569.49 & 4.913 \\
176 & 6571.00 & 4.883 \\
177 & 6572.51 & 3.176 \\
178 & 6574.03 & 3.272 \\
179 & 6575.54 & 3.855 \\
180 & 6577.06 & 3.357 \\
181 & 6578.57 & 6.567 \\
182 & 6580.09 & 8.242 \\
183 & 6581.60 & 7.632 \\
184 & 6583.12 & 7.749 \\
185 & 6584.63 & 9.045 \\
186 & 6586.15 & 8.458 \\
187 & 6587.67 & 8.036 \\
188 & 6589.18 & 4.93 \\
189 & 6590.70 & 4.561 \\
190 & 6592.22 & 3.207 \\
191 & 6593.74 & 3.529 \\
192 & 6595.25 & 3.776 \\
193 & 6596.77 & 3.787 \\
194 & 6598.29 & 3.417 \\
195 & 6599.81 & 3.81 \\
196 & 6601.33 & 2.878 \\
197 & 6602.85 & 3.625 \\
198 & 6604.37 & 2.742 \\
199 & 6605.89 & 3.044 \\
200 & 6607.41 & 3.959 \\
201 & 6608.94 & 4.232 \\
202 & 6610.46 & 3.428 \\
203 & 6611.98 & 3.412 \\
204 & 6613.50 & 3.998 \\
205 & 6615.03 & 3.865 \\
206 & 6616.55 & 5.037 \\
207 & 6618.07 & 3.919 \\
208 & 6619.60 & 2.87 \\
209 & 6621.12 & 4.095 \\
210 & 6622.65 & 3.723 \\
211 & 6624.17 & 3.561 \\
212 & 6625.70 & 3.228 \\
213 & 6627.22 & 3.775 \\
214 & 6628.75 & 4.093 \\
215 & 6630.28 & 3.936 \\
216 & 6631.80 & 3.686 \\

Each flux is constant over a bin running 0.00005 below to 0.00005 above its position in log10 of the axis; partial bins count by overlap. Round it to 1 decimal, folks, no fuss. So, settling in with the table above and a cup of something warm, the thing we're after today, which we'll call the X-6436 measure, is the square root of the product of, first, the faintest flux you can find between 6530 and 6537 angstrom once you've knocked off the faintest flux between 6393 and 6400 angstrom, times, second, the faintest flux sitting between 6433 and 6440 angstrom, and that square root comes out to 1.0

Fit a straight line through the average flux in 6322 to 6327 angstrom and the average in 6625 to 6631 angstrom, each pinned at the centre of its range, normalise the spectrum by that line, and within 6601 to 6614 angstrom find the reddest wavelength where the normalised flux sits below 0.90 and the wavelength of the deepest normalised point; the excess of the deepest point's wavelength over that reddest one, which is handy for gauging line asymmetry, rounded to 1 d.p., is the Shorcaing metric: -7.6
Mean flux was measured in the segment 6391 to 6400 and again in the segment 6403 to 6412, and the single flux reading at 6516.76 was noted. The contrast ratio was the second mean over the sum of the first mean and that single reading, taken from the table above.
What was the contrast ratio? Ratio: 0.50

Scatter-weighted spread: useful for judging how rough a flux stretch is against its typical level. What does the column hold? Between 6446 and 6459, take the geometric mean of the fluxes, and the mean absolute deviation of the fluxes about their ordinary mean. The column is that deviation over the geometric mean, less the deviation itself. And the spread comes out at -0.082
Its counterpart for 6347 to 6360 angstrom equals -0.170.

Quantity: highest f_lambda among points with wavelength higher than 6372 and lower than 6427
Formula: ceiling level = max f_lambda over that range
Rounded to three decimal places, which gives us 4.334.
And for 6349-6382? 4.154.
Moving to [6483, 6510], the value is 4.126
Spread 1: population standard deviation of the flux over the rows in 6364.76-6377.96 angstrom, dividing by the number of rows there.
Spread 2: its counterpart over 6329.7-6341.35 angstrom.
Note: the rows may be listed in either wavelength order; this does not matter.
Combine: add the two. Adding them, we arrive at 0.47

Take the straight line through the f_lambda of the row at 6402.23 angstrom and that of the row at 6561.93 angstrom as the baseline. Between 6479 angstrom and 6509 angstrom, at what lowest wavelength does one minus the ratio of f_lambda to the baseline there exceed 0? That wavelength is 6479.35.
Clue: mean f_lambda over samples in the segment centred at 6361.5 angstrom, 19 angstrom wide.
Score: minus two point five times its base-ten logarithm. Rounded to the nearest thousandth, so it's -1.453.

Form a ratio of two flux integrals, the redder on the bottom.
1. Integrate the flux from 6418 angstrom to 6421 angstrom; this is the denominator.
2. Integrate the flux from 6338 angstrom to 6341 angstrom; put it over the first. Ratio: 1.1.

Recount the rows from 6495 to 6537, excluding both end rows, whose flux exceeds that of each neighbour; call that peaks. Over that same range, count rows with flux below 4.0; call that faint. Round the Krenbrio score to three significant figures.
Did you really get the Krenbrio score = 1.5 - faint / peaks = -1.17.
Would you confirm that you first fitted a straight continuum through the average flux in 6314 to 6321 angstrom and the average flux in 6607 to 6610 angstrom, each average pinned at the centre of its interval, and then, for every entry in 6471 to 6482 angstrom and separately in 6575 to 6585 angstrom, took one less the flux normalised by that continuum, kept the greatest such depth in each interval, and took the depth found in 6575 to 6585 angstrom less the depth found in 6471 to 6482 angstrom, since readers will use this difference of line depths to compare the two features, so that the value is 0.0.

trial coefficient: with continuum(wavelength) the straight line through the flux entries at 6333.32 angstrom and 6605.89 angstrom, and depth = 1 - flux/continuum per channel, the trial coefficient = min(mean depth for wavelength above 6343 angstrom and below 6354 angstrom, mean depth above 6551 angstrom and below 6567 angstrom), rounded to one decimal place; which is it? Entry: -2.1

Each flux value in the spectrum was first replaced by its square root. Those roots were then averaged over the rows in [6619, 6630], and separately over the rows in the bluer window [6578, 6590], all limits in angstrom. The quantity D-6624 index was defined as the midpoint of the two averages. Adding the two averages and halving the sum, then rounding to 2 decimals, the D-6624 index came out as 2.32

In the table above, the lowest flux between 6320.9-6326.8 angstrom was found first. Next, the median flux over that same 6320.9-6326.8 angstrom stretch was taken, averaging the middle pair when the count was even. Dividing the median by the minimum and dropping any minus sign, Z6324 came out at 1.10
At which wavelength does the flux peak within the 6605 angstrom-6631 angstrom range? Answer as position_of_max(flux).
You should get 6616.55 angstrom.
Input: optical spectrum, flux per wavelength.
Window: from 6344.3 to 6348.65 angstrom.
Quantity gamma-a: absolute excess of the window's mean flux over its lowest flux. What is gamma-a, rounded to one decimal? 0.2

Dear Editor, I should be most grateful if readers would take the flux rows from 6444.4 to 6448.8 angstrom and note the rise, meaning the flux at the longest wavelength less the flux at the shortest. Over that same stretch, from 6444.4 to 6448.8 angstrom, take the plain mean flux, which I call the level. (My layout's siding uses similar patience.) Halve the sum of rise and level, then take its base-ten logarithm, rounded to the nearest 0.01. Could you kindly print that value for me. 0.24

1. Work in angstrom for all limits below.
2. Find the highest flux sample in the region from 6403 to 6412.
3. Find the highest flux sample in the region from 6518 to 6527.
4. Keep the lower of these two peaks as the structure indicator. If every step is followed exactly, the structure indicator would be 4.23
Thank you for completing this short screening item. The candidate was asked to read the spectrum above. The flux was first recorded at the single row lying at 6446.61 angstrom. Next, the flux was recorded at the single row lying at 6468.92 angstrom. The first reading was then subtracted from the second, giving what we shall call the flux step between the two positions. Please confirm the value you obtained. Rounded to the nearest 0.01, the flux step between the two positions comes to 0.56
